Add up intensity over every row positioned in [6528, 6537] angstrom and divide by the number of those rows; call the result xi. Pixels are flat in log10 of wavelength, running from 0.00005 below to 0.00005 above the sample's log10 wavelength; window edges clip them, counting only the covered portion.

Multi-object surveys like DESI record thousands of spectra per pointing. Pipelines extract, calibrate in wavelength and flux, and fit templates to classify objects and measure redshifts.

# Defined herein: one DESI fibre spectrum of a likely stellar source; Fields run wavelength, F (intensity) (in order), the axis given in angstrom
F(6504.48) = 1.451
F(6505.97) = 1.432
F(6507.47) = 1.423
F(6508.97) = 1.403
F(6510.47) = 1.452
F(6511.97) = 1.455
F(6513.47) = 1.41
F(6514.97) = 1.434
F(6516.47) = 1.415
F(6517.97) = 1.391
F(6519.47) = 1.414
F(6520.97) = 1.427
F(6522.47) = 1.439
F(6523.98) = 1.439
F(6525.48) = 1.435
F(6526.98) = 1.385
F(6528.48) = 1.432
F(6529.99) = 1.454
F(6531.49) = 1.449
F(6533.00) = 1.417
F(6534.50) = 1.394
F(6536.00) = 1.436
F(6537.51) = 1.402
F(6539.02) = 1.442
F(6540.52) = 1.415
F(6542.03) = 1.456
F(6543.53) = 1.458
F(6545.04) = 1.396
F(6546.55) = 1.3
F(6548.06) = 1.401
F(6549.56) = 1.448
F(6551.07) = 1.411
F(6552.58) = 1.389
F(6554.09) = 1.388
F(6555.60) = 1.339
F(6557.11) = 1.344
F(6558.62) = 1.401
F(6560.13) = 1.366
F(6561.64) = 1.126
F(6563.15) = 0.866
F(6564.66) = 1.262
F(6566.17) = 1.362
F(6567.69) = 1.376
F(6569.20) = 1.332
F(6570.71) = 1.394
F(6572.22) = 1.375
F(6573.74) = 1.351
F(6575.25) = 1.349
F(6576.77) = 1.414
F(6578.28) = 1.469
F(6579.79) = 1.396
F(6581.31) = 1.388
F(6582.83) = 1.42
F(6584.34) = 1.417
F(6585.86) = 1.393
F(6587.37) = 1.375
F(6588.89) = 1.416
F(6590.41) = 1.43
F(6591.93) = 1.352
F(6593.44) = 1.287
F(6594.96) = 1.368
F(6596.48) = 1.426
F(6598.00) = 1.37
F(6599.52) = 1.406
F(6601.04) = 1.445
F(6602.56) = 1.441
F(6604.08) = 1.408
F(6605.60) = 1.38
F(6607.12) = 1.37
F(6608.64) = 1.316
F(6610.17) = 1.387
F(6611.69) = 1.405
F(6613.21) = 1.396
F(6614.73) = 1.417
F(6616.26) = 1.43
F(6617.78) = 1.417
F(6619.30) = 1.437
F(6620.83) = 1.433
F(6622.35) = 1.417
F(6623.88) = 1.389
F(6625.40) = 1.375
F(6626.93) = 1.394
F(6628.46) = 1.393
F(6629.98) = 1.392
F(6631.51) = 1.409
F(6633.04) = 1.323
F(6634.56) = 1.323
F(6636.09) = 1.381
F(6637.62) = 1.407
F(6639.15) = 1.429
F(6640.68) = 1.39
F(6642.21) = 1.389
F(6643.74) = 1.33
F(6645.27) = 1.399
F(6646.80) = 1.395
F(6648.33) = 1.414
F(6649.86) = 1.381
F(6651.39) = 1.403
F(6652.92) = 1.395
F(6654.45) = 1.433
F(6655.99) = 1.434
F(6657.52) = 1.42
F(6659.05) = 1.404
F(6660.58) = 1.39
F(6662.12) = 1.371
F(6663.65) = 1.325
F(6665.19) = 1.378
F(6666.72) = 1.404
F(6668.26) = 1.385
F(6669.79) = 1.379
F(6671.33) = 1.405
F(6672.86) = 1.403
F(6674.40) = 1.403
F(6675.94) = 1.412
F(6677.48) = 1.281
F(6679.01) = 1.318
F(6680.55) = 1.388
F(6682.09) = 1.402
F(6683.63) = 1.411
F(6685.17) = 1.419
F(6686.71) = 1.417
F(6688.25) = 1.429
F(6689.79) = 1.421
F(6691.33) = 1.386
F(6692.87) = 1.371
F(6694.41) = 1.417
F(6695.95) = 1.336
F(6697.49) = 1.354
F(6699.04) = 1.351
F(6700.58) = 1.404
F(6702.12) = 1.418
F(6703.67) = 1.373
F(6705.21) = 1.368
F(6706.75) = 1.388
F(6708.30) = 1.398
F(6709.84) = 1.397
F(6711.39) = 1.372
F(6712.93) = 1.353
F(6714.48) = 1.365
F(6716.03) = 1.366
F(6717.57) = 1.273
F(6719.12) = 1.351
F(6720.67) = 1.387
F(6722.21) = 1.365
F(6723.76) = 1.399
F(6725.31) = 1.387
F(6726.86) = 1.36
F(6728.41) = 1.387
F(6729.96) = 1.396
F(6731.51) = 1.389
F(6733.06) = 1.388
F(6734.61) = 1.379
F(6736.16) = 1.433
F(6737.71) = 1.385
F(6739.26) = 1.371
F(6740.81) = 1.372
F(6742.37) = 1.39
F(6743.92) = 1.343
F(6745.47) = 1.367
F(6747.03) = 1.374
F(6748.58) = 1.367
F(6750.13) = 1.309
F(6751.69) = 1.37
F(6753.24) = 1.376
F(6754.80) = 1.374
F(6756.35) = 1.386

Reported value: 1.43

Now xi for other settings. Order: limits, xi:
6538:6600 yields 1.37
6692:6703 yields 1.38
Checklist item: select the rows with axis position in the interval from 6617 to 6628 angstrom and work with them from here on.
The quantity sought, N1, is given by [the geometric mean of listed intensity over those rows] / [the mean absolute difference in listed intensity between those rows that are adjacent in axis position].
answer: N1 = 84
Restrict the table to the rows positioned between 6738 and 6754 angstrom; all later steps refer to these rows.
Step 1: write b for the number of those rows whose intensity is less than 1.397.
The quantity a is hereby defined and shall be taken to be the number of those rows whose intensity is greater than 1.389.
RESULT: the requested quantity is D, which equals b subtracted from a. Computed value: -9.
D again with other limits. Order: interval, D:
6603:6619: 1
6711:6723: -8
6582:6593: 2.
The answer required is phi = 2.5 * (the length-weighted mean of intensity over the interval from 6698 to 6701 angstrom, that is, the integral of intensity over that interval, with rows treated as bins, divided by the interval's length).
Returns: 3.43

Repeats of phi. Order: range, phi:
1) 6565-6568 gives 3.38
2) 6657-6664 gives 3.46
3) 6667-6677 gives 3.48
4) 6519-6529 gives 3.56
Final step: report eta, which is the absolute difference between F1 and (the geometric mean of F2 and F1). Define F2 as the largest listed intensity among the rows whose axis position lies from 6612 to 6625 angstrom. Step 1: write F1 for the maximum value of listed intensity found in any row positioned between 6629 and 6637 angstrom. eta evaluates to 0.014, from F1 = 1.409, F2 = 1.437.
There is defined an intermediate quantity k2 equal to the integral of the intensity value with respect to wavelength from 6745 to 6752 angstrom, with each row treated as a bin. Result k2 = 9.5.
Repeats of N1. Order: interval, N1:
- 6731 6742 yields 66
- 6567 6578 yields 38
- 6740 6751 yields 51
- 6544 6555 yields 27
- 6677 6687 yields 59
